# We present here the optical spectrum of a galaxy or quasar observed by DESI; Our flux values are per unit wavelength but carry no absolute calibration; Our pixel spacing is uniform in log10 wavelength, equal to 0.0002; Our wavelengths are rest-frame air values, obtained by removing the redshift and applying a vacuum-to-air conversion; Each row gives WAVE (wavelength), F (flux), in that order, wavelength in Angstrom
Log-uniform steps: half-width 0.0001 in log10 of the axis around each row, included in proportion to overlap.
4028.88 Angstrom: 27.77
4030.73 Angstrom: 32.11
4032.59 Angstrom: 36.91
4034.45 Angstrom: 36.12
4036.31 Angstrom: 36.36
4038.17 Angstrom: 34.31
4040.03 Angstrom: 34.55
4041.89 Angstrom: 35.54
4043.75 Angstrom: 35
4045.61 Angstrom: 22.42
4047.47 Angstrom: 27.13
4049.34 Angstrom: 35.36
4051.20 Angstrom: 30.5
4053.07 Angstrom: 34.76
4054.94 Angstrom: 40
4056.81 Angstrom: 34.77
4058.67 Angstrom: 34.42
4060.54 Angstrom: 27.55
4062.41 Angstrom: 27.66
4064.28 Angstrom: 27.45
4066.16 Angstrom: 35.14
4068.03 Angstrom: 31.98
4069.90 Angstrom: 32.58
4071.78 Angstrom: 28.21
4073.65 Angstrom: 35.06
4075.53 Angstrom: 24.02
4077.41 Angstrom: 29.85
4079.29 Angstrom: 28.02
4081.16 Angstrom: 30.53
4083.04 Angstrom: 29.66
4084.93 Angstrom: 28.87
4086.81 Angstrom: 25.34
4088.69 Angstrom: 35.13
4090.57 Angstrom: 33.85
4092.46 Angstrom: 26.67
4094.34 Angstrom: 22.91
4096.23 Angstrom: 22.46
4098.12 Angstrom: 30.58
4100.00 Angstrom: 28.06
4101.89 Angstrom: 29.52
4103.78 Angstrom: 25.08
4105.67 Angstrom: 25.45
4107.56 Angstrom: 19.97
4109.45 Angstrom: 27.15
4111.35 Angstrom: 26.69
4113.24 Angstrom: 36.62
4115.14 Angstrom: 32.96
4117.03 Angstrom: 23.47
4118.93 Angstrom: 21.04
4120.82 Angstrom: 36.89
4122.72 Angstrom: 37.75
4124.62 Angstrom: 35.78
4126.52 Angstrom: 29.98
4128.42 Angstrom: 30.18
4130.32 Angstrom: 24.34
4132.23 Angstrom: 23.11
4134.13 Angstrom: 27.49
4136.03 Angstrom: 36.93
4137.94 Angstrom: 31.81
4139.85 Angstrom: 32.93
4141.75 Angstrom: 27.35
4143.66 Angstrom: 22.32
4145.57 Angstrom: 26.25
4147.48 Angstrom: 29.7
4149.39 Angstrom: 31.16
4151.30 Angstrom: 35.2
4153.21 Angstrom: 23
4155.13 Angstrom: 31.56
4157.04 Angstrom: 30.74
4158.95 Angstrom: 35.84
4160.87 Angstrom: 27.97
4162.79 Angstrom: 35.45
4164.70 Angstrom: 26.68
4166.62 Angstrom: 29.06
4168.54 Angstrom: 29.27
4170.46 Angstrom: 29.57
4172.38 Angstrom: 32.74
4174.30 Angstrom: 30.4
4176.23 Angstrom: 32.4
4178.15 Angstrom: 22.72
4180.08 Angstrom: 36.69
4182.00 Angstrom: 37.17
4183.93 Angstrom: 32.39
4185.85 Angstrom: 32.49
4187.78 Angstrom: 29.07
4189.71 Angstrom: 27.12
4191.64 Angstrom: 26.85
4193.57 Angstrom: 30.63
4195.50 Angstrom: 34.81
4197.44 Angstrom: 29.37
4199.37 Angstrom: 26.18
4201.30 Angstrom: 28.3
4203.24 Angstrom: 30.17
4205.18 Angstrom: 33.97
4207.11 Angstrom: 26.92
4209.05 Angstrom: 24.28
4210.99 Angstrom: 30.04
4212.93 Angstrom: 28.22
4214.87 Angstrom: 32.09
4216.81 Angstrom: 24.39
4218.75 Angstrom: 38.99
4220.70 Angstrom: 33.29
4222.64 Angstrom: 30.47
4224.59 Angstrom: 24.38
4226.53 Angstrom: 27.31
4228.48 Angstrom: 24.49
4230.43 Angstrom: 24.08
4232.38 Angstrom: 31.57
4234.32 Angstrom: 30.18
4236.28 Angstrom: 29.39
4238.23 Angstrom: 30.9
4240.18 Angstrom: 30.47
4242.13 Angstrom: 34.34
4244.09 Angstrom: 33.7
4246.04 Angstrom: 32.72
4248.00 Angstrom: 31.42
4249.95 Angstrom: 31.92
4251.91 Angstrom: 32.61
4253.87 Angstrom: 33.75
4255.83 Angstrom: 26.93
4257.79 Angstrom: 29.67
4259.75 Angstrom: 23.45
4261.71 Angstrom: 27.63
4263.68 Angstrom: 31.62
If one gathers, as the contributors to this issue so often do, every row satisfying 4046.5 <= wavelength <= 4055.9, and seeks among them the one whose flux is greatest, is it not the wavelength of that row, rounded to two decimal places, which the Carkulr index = 4054.94 Angstrom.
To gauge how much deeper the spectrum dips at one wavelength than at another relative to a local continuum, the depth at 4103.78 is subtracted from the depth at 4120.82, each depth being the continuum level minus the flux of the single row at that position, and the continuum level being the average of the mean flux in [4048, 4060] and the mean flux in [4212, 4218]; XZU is -12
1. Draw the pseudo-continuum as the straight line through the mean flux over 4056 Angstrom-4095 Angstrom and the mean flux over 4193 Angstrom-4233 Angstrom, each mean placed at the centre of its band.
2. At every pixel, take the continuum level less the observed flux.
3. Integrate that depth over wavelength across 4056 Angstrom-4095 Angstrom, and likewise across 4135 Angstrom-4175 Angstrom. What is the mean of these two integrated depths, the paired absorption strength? -15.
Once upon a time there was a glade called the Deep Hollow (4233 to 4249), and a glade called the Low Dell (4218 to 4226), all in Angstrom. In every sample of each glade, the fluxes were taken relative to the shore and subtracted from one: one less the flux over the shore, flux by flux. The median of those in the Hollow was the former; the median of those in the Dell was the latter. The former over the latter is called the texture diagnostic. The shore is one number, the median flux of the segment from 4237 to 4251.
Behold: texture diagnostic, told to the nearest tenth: 19.0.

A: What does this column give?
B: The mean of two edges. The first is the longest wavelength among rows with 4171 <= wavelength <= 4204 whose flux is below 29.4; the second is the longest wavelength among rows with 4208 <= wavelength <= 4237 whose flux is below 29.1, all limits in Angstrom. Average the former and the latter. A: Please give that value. 4215.9 Angstrom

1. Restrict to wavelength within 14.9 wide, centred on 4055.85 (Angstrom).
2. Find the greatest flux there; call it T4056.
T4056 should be 40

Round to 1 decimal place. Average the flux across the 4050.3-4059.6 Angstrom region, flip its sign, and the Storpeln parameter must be -34.9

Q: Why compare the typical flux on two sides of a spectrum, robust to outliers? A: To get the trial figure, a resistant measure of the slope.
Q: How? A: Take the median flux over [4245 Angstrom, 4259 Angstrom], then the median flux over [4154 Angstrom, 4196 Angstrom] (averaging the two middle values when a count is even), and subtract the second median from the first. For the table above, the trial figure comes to 1.2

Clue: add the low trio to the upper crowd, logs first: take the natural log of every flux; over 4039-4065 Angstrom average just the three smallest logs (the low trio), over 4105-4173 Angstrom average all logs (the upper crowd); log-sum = 6.61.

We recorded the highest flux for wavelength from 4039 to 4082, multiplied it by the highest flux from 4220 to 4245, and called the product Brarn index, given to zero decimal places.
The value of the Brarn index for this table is 1374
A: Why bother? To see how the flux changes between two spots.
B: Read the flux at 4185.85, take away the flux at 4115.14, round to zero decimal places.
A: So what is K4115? 0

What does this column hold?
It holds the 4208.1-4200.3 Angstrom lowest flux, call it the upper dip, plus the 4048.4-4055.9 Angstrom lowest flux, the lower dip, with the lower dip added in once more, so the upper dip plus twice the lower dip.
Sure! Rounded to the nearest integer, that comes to 88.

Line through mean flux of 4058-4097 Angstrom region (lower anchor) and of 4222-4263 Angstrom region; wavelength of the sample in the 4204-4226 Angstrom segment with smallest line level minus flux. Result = 4218.75 Angstrom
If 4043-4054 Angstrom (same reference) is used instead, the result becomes 4049.34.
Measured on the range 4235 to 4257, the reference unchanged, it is 4242.13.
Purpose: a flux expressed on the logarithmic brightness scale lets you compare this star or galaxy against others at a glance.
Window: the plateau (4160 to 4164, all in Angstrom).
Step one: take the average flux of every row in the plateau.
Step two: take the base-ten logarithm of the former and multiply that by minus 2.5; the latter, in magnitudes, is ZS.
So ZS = -3.75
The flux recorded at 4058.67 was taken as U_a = 34.42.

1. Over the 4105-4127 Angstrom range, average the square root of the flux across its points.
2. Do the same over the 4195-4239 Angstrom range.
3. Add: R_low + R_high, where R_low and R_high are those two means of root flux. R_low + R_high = 10.8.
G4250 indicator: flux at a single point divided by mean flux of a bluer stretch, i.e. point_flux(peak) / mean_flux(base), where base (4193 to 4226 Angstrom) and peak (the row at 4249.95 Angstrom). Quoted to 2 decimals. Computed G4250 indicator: 1.07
